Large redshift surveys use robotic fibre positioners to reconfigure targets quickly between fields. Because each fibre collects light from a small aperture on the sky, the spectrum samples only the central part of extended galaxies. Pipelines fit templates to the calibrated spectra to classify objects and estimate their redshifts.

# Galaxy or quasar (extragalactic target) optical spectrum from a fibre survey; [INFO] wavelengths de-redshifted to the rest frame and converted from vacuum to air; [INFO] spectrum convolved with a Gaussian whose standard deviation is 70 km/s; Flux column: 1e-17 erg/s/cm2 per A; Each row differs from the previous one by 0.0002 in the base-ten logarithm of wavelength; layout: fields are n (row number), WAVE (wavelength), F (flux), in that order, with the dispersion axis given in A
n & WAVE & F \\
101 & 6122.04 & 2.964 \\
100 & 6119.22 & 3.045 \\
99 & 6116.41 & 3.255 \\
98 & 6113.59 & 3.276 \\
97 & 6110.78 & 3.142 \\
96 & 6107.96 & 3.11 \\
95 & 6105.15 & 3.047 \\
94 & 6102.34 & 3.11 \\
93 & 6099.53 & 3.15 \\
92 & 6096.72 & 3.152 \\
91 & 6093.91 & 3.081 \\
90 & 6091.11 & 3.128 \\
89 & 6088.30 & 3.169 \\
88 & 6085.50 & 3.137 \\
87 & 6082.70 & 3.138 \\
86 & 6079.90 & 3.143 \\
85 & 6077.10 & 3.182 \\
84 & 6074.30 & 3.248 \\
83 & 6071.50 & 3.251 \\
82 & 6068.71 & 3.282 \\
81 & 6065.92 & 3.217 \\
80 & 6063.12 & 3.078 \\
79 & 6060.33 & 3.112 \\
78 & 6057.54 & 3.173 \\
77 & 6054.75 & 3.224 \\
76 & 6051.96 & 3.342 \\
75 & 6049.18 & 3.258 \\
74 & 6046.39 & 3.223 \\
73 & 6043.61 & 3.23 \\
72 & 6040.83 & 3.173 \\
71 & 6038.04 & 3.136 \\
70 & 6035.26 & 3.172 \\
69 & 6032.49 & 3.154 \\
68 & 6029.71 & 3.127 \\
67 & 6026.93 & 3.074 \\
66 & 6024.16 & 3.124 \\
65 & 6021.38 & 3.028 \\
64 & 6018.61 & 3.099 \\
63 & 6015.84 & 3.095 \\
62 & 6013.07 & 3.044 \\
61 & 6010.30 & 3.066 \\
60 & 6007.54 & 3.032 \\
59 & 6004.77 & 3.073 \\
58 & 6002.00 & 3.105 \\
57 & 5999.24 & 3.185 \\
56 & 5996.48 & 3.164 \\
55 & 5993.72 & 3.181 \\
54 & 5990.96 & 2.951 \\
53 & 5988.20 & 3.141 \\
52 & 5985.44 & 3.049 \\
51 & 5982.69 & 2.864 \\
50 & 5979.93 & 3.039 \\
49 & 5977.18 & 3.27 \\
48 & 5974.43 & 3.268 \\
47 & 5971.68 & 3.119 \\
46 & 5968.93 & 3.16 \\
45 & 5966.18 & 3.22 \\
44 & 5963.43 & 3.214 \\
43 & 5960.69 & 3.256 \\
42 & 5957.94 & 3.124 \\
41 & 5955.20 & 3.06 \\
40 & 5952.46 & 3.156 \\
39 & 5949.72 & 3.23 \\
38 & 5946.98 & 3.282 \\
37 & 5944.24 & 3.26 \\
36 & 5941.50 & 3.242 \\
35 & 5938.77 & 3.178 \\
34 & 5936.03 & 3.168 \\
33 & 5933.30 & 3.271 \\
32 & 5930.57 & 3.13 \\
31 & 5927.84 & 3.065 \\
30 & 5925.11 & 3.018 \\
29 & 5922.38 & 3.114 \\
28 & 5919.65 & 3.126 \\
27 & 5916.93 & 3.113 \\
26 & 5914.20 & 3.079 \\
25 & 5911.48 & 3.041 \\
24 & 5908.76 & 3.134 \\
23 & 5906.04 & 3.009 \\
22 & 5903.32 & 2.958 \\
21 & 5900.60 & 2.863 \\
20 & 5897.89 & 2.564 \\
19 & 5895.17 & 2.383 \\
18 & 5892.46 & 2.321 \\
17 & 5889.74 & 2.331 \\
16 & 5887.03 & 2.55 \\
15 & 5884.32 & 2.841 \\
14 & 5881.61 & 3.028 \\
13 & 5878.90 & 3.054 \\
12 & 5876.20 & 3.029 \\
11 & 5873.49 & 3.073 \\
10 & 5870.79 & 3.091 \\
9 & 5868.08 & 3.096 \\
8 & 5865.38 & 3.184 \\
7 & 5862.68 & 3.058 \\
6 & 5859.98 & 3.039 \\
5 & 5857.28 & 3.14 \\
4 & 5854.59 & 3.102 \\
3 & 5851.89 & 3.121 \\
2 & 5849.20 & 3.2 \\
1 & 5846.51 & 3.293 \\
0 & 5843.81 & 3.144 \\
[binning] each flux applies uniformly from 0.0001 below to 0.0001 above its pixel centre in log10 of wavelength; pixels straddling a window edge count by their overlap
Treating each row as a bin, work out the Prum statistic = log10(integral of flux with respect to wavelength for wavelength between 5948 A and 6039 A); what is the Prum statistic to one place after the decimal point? 2.5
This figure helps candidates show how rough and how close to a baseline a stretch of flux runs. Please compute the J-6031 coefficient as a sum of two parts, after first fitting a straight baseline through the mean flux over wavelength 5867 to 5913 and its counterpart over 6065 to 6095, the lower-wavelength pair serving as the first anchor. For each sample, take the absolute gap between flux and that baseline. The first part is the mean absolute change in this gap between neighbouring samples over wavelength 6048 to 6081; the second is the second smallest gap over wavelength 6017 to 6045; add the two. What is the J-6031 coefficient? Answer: 0.074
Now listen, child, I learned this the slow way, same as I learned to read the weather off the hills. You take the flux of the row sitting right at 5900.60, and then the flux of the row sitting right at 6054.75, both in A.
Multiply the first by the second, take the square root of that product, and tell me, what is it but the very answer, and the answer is 3.04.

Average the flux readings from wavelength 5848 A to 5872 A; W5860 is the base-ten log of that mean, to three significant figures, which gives 0.493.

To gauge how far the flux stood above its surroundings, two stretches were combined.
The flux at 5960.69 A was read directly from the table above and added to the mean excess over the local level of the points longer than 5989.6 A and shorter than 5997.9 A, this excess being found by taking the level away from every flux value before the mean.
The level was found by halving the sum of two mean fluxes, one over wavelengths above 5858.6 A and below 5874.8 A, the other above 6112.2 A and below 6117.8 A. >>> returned 3.18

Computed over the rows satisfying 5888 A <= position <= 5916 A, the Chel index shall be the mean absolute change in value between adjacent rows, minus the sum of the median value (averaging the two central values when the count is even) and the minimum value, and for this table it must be -5.13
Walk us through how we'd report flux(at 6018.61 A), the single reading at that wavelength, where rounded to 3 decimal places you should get 3.099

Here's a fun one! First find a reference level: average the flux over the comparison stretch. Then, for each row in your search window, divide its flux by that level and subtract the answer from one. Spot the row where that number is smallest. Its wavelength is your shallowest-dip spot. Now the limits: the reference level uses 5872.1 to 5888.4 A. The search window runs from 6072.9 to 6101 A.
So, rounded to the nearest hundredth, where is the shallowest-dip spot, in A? 6074.30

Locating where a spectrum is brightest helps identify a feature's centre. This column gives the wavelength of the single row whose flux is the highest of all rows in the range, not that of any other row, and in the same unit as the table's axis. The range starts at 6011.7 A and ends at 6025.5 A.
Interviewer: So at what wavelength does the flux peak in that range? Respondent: 6024.16 A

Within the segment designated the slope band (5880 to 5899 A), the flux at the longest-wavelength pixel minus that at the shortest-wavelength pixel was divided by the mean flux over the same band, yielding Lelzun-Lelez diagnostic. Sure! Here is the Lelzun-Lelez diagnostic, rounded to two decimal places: -0.18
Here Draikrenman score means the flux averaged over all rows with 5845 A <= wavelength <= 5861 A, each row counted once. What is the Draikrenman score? 3.15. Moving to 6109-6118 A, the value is 3.22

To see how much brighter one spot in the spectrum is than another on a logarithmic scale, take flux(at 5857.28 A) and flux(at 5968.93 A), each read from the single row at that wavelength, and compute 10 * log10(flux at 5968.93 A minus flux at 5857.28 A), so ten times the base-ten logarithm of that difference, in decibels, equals -17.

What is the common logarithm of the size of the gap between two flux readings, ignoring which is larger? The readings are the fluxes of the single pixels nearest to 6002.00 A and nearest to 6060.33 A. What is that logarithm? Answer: -2.15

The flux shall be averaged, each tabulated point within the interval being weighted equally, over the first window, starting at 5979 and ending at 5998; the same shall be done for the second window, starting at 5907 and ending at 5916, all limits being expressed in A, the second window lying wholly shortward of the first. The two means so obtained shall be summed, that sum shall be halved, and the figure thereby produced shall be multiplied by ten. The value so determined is 30.7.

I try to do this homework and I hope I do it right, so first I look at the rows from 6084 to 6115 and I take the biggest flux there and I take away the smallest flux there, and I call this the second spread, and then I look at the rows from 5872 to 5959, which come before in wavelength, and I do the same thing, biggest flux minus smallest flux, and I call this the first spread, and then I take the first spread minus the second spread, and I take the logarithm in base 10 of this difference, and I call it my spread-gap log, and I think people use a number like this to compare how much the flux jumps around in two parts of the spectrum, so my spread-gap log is -0.1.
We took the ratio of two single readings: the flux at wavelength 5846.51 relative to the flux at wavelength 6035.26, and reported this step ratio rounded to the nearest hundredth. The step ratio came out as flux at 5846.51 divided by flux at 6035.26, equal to 1.04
